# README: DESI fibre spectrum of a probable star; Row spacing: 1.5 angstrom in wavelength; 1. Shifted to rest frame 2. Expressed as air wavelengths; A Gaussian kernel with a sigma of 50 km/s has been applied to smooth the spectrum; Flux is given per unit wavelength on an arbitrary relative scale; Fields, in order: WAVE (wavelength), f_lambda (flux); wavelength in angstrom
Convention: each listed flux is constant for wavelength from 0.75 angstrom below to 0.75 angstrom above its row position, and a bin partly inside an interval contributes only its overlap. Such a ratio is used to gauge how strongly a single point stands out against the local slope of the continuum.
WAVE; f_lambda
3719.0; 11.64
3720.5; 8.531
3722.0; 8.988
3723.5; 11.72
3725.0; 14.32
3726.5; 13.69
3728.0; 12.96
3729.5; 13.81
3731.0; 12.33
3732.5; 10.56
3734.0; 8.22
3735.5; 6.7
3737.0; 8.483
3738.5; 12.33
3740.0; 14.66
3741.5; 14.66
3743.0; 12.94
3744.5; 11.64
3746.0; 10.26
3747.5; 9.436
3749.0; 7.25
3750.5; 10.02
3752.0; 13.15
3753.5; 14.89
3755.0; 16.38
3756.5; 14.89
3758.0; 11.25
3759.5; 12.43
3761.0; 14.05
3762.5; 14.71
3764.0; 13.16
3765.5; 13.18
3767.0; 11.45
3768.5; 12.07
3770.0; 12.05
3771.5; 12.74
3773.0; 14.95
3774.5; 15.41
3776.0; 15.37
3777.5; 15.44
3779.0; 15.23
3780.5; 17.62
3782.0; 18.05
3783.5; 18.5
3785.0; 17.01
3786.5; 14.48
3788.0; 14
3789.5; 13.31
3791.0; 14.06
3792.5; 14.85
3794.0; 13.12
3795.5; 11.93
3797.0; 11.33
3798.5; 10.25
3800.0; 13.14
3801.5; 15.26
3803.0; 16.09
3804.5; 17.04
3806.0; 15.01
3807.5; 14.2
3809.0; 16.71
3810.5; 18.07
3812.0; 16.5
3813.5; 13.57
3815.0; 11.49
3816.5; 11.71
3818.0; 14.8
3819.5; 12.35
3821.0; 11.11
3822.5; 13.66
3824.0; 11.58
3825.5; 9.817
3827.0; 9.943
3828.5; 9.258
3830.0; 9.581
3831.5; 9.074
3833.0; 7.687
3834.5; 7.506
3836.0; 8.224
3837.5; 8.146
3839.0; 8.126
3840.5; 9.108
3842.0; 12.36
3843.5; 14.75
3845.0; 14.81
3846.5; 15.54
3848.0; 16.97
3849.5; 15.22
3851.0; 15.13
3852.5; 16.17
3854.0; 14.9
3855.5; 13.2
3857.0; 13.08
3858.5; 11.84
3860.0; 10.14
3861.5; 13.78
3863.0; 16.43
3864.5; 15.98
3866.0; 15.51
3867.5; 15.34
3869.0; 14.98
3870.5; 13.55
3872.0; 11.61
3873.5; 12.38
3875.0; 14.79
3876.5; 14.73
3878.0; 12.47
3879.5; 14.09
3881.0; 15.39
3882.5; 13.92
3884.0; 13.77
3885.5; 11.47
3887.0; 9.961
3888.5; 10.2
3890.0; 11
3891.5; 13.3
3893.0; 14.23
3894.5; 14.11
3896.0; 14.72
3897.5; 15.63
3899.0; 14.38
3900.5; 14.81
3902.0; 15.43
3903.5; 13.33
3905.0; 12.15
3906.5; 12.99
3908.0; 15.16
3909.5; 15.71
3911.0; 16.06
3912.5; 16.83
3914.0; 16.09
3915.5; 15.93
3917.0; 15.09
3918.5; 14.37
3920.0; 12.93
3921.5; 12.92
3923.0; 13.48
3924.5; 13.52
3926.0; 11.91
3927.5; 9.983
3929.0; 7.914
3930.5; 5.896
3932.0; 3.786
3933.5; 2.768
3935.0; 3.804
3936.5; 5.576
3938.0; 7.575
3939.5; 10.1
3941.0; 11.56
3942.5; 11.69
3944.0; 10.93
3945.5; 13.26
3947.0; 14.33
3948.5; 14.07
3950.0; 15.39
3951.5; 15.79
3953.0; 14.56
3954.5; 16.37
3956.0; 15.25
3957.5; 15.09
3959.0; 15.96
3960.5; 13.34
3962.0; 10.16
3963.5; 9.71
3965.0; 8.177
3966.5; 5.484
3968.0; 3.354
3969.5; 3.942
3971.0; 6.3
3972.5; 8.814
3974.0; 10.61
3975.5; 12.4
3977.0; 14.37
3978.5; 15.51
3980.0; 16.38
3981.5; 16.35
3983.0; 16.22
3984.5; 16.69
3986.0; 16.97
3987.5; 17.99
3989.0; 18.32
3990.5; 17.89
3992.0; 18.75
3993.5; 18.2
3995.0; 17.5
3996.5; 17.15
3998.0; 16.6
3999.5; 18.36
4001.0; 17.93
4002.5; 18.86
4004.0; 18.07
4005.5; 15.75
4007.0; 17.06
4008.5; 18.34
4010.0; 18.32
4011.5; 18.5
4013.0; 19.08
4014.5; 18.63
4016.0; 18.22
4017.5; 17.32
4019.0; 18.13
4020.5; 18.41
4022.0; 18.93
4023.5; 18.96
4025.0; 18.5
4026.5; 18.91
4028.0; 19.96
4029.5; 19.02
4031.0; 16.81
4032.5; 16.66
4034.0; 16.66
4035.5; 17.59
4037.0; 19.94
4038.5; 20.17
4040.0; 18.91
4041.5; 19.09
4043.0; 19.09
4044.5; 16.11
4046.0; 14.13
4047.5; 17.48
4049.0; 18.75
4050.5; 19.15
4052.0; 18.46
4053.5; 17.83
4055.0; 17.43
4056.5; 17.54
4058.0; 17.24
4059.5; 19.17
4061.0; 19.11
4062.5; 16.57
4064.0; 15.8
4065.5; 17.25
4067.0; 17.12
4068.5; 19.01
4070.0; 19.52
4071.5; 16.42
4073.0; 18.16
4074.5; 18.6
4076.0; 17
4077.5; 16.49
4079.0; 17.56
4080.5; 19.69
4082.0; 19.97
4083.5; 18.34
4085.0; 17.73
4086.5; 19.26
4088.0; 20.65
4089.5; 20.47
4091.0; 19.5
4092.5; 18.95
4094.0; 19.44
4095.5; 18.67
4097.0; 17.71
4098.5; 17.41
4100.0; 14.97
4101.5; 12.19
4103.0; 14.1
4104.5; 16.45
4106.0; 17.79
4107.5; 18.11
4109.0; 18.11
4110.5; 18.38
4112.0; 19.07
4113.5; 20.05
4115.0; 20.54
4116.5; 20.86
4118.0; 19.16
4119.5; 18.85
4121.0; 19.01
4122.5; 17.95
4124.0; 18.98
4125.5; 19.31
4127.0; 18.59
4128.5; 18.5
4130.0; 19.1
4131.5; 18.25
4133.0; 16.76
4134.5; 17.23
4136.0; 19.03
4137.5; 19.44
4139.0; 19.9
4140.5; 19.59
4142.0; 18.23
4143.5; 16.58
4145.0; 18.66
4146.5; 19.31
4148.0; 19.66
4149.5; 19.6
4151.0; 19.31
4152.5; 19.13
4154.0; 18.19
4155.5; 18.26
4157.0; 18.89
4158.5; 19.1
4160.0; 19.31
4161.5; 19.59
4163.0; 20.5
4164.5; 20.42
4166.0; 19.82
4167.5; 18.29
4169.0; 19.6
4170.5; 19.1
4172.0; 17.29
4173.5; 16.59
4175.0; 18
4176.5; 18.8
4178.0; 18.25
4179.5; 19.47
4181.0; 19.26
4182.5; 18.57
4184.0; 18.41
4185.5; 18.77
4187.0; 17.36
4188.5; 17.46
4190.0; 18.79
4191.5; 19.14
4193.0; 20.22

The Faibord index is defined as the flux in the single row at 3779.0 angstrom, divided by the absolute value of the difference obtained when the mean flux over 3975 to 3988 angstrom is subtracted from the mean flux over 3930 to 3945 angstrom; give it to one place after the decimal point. 1.8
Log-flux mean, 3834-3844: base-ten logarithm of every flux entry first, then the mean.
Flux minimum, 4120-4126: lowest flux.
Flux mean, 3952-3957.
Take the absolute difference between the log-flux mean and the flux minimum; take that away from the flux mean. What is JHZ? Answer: -2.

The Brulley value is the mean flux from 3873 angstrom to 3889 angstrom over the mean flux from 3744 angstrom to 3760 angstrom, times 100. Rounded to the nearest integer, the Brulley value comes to 109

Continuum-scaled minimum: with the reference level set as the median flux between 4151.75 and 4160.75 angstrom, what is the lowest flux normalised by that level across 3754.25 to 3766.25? 0.59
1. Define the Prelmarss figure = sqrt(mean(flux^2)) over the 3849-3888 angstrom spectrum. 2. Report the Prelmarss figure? 14.0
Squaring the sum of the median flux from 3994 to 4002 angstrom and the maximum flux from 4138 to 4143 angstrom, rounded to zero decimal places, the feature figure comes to 1399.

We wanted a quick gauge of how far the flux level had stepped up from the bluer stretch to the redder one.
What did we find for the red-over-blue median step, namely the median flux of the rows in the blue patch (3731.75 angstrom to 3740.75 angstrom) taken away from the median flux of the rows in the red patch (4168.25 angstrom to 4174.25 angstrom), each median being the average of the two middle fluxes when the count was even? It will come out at 9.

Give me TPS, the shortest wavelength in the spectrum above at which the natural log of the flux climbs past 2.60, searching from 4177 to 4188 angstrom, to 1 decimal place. 4178.0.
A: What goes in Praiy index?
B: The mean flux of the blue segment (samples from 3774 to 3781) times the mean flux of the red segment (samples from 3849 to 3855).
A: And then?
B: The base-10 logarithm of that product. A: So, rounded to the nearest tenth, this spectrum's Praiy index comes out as 2.4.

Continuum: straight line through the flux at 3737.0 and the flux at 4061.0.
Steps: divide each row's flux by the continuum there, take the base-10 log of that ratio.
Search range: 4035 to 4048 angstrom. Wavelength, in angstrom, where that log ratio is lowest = 4046.0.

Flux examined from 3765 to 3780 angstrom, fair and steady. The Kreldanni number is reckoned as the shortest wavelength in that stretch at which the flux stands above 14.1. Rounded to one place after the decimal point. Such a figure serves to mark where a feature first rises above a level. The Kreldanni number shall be 3773.0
